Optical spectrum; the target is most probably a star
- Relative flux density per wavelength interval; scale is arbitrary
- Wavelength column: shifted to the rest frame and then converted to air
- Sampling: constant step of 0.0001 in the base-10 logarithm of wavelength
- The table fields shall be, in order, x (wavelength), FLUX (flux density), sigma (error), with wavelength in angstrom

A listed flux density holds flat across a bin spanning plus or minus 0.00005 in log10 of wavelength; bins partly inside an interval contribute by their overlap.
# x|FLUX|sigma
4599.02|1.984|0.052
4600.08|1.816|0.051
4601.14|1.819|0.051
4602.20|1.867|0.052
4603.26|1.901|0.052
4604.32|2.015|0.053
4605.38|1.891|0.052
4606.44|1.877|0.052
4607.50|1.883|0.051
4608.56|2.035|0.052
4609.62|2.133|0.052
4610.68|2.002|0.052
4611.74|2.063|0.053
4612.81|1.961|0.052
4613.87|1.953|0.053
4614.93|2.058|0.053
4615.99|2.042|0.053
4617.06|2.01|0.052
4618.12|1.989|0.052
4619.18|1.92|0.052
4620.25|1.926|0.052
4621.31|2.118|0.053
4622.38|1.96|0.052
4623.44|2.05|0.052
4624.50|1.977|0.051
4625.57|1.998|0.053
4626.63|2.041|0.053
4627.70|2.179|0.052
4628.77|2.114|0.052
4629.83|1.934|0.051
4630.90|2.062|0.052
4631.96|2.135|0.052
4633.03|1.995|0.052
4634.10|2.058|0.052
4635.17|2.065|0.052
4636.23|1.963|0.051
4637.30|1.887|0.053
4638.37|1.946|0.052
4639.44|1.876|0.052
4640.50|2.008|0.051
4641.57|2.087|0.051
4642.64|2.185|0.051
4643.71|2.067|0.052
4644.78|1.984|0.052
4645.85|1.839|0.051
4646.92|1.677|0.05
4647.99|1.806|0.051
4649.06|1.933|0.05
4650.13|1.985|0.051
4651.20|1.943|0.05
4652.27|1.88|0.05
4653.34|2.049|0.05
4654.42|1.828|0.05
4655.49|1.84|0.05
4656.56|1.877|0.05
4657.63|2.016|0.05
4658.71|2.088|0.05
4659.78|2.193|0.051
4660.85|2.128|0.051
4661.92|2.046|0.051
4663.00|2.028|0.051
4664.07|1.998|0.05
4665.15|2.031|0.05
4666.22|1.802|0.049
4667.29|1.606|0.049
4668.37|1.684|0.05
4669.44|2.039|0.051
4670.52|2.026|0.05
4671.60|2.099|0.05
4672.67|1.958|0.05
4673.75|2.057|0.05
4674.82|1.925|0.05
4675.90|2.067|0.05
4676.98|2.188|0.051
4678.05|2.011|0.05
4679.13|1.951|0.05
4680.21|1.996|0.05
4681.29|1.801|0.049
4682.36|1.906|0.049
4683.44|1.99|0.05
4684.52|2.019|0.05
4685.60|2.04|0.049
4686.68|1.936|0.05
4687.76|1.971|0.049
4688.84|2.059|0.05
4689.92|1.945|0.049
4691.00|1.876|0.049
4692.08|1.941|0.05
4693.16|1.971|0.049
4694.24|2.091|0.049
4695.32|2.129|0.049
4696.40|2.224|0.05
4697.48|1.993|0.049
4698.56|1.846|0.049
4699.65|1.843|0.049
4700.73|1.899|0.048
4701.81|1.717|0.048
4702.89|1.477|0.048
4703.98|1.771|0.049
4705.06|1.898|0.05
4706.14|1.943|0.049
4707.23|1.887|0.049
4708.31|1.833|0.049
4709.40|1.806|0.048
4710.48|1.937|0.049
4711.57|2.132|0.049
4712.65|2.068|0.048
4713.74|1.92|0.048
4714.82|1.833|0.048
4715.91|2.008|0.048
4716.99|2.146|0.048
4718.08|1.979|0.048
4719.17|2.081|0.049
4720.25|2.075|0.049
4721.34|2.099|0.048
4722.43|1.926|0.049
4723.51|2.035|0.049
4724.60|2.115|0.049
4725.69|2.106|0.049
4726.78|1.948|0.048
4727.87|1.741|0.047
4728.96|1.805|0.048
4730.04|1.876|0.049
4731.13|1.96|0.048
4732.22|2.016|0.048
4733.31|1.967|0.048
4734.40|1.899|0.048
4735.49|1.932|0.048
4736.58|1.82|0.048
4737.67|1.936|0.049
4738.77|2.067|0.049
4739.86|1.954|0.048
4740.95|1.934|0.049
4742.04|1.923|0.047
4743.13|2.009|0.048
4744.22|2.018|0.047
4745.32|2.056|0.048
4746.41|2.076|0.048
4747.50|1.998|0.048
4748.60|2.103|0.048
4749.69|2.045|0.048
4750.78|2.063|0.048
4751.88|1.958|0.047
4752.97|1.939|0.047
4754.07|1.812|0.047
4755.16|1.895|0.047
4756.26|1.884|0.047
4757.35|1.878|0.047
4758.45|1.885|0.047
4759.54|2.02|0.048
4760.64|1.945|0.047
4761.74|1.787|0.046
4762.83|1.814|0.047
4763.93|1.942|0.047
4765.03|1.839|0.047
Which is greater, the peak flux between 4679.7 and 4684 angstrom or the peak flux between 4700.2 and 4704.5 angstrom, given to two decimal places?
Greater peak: 2.00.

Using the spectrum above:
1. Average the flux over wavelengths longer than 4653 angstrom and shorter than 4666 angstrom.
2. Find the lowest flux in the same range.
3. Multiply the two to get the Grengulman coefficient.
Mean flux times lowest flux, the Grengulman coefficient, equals 3.7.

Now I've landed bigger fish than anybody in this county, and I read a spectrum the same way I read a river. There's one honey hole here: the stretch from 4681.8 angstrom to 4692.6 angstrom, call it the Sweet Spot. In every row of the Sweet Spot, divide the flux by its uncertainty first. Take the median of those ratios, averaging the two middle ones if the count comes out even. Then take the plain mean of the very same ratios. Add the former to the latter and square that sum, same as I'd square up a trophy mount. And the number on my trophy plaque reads 6322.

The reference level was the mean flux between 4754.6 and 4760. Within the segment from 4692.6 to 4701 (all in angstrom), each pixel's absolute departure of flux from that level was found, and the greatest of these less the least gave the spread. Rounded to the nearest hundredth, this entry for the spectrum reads 0.30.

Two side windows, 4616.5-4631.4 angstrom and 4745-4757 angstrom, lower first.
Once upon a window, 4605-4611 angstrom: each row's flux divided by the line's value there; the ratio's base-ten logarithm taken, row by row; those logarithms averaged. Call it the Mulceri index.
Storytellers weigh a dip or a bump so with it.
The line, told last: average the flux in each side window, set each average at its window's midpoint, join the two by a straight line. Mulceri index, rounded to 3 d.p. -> -0.012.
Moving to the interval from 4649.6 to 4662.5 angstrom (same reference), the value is -0.005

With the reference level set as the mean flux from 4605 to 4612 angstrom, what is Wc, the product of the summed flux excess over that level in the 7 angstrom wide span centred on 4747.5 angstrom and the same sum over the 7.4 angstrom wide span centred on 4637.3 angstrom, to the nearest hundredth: -0.04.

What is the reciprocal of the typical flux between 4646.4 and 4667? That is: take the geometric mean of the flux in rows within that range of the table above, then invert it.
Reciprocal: 0.513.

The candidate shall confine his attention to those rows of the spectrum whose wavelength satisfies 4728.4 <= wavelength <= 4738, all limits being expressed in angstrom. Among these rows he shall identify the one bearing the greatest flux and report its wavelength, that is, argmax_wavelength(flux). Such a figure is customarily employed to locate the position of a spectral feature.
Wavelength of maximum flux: 4732.22 angstrom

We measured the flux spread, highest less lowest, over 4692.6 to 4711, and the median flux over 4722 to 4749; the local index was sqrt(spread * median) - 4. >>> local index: -2.79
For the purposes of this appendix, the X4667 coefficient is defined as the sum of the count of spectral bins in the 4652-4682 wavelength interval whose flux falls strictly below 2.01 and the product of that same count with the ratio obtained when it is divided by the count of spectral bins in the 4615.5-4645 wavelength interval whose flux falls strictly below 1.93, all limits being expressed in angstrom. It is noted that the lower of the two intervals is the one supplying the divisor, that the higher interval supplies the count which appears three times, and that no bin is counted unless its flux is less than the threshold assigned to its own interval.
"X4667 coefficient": 55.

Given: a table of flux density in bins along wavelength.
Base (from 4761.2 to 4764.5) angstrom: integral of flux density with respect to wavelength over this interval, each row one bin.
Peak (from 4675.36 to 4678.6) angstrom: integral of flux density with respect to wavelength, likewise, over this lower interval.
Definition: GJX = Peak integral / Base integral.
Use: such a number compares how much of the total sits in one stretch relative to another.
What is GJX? 1.11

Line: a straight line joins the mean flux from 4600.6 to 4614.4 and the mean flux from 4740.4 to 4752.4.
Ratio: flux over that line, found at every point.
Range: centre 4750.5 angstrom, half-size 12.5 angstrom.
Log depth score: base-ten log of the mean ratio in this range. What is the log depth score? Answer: -0.013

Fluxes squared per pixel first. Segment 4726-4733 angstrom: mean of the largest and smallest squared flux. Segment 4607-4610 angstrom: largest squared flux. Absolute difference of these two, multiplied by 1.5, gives 1.5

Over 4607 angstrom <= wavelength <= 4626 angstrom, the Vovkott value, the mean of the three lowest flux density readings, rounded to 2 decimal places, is 1.91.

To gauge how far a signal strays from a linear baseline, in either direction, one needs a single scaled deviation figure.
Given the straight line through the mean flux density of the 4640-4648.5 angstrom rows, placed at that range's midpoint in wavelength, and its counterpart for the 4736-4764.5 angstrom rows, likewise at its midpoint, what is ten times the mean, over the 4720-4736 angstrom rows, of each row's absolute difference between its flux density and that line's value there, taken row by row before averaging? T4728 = 0.86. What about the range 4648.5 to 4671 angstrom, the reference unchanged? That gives 1.13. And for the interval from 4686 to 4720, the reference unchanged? 1.07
